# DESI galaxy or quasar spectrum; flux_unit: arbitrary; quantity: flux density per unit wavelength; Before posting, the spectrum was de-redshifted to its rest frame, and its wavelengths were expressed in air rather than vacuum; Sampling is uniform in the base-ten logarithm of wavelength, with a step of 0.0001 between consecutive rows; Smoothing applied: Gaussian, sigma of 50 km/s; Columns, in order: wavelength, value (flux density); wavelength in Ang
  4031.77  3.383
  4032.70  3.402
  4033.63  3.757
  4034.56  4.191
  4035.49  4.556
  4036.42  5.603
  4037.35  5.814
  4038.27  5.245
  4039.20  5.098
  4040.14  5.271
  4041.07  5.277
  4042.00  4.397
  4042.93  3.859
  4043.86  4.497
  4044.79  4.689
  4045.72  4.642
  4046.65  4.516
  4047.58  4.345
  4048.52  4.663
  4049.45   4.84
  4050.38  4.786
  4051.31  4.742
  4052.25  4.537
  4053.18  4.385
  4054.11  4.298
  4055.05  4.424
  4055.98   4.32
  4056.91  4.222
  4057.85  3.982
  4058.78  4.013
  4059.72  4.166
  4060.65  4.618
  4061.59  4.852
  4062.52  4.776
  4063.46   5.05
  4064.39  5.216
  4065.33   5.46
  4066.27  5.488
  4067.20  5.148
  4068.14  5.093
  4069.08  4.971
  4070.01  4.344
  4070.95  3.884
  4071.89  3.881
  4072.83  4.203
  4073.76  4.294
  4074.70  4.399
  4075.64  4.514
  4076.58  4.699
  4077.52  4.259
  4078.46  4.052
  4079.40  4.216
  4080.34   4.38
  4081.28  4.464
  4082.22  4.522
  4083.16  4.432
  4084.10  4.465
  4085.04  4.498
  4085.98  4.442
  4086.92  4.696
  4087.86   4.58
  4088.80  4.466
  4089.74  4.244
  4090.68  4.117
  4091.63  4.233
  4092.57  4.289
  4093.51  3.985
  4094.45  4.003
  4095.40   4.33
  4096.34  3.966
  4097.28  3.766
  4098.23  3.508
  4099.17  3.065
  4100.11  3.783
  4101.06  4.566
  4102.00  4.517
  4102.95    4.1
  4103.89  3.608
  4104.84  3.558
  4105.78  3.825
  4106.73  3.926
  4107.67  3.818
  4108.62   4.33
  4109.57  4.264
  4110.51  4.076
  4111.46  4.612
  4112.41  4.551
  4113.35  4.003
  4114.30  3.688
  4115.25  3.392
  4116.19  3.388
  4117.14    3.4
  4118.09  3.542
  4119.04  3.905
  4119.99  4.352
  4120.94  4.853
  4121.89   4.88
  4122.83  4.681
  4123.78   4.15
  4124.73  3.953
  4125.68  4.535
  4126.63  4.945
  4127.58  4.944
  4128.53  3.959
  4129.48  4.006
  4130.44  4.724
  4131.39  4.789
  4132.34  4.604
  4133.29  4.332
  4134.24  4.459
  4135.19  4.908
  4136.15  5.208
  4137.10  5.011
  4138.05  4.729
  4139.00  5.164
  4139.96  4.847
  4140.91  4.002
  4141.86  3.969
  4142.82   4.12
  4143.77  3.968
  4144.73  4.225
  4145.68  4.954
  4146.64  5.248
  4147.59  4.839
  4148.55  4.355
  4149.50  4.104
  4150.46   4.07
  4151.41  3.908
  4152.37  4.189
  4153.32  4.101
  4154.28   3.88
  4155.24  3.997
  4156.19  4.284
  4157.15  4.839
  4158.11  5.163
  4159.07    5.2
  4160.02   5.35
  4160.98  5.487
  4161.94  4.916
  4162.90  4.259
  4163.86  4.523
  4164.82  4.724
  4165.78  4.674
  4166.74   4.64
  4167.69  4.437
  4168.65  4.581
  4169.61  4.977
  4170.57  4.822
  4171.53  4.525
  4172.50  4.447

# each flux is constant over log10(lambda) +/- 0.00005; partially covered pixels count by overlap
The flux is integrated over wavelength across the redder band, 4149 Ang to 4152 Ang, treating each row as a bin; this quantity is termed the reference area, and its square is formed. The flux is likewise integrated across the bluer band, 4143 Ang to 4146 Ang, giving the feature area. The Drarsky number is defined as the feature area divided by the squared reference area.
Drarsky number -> 0.09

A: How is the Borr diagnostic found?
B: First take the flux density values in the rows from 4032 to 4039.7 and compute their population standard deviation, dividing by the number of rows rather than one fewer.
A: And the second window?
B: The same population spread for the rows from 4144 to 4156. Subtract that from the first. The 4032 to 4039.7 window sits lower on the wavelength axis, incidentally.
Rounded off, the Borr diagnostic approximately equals 0.4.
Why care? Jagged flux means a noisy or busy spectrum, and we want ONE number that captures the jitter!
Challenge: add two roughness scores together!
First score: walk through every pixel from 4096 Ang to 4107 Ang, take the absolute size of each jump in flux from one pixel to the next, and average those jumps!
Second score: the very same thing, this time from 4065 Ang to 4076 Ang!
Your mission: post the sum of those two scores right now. 0.55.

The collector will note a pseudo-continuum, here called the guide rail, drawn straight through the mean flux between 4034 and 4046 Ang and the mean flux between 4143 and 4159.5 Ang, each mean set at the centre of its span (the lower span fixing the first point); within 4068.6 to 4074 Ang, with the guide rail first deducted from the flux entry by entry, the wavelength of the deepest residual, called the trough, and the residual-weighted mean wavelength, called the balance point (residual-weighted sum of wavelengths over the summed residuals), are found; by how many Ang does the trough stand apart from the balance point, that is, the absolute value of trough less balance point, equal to 1.1 Ang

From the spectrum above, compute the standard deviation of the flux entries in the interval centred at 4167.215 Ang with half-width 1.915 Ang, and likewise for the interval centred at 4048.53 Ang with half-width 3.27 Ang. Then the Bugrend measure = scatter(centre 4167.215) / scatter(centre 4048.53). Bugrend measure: 0.6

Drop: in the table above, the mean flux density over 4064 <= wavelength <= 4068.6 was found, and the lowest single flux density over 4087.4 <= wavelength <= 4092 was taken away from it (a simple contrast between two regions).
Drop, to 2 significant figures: 1.2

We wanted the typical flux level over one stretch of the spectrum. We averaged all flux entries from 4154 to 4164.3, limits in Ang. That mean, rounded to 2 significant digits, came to 4.7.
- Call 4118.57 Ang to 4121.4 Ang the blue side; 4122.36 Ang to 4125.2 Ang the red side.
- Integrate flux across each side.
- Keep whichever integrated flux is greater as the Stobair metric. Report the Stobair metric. 12.4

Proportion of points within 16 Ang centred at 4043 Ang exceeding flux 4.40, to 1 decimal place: 0.8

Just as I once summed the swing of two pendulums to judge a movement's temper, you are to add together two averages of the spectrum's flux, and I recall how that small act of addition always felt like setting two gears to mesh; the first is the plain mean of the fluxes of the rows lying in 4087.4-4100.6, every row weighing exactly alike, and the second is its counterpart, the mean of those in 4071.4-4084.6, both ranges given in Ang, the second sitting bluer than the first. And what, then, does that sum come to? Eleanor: 8.4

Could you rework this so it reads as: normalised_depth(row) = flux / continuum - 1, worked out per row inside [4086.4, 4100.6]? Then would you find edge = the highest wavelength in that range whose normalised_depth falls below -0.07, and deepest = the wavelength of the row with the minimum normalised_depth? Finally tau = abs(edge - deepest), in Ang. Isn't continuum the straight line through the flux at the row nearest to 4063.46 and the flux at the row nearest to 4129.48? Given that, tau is 0.9 Ang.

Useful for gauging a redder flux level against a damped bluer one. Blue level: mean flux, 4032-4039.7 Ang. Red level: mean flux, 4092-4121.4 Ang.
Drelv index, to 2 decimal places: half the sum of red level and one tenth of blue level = 2.22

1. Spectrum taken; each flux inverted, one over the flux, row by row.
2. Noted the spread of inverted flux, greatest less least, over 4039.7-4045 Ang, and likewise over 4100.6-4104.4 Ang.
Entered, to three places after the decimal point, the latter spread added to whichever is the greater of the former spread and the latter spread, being 0.128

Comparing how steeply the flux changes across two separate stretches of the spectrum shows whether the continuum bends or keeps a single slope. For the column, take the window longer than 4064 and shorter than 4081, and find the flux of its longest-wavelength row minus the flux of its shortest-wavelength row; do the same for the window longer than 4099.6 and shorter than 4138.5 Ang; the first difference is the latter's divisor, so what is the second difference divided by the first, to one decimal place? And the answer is -1.1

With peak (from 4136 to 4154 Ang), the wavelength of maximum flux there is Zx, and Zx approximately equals 4146.64 Ang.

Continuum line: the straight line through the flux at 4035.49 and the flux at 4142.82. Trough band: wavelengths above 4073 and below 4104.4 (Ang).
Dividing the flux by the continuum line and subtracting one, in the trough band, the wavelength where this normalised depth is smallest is 4099.17 Ang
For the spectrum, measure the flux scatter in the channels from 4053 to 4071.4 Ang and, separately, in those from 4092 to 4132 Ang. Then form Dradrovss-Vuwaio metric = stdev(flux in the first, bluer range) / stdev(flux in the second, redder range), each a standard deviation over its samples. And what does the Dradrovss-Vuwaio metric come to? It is 1.0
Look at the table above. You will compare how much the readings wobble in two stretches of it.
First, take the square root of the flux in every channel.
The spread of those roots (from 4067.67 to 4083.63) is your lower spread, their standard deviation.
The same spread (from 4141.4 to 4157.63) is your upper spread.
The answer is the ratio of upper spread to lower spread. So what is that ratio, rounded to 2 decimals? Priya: 1.26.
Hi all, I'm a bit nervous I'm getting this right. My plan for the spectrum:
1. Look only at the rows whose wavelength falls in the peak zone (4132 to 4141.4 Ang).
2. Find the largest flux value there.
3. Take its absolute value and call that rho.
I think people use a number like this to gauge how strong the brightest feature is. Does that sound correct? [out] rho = 5.21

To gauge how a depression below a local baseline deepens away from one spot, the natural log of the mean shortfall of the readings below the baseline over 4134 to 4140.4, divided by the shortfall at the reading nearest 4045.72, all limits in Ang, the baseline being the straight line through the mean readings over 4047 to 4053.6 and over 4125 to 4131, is 2.9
